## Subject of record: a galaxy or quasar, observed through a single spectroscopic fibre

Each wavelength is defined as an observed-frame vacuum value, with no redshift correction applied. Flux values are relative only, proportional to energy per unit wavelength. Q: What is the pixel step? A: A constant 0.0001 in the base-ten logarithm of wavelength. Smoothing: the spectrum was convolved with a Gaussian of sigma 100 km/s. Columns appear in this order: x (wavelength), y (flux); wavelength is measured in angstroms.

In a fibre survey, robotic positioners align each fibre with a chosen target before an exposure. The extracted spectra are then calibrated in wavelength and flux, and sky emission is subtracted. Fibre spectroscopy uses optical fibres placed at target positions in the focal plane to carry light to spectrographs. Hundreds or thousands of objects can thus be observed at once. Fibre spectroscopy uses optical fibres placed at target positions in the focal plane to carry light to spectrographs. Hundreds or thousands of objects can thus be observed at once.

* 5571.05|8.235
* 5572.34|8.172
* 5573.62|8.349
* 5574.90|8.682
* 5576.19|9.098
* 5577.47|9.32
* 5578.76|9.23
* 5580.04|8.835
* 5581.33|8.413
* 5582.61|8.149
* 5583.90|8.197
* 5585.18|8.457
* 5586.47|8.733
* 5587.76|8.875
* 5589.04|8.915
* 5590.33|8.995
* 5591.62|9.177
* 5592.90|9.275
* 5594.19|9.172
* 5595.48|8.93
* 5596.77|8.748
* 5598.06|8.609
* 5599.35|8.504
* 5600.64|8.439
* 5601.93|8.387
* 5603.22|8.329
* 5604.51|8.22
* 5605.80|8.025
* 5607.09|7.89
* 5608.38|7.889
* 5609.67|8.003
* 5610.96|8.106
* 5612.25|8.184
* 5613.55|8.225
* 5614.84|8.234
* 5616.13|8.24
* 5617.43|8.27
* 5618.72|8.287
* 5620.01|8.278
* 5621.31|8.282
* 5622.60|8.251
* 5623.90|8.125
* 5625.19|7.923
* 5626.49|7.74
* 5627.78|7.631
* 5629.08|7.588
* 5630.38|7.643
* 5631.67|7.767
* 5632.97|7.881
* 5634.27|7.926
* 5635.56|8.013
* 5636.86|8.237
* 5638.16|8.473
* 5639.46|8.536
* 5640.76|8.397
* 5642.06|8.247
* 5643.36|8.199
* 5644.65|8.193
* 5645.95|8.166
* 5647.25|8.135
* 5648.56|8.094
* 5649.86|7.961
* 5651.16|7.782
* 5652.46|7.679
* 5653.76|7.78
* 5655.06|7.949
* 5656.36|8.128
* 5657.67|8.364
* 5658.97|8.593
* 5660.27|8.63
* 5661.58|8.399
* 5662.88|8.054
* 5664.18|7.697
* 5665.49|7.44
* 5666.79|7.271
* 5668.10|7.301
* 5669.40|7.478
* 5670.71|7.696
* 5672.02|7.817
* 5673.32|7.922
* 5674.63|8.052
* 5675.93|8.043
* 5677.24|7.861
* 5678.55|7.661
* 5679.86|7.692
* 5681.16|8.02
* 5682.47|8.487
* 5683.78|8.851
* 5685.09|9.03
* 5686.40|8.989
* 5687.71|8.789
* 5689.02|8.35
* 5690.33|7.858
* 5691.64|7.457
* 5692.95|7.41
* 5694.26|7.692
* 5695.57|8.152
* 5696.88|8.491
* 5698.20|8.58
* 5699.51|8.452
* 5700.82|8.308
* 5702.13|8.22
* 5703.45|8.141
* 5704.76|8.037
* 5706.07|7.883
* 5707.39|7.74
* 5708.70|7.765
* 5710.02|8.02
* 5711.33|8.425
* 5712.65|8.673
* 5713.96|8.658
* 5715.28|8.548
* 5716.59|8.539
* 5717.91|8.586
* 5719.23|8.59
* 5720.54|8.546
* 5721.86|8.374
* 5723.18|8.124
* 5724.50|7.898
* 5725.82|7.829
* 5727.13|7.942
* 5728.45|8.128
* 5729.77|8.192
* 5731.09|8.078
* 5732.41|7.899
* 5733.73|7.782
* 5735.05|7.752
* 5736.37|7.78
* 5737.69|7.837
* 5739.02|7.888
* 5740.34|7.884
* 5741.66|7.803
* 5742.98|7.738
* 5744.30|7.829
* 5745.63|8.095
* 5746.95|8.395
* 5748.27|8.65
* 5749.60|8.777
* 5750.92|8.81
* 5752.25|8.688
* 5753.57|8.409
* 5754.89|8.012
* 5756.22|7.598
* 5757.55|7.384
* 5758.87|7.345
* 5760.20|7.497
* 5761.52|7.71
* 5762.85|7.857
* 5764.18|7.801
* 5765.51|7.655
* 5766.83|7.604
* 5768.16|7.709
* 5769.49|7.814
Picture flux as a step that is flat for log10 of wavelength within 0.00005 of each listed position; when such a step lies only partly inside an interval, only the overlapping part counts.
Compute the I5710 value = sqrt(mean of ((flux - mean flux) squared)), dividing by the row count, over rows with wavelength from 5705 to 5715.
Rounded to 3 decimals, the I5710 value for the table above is 0.380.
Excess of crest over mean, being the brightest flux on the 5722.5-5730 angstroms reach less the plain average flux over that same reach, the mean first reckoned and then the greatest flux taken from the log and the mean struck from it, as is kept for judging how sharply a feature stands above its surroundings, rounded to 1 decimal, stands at 0.2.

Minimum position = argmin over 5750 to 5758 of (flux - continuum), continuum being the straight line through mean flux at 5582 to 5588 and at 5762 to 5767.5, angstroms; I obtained 5757.55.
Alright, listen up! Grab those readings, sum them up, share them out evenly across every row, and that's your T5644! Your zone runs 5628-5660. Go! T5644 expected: 8.07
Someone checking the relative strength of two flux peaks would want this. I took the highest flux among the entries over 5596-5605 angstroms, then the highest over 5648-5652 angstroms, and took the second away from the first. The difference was 0.7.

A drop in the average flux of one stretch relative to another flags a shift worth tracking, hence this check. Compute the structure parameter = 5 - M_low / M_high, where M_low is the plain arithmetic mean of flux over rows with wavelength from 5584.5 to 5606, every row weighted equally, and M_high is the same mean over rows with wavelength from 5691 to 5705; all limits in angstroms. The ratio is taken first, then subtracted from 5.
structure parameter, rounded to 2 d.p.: 3.92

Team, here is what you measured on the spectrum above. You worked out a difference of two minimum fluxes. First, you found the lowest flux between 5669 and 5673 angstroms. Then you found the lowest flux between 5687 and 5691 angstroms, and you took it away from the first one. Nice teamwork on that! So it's -0.4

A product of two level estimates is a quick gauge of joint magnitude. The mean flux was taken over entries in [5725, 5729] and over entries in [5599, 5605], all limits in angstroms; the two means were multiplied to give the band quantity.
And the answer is 66.7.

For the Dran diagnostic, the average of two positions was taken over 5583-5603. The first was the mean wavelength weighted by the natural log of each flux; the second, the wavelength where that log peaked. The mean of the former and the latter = 5592.9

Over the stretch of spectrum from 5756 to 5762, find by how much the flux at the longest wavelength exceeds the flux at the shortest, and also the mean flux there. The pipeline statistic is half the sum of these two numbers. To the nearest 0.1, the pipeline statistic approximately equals 3.8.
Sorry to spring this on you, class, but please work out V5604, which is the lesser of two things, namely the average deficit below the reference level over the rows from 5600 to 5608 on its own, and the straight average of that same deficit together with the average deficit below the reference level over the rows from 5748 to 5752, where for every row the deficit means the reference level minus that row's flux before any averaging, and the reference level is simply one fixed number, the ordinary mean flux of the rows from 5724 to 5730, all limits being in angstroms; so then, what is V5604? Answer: -0.48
